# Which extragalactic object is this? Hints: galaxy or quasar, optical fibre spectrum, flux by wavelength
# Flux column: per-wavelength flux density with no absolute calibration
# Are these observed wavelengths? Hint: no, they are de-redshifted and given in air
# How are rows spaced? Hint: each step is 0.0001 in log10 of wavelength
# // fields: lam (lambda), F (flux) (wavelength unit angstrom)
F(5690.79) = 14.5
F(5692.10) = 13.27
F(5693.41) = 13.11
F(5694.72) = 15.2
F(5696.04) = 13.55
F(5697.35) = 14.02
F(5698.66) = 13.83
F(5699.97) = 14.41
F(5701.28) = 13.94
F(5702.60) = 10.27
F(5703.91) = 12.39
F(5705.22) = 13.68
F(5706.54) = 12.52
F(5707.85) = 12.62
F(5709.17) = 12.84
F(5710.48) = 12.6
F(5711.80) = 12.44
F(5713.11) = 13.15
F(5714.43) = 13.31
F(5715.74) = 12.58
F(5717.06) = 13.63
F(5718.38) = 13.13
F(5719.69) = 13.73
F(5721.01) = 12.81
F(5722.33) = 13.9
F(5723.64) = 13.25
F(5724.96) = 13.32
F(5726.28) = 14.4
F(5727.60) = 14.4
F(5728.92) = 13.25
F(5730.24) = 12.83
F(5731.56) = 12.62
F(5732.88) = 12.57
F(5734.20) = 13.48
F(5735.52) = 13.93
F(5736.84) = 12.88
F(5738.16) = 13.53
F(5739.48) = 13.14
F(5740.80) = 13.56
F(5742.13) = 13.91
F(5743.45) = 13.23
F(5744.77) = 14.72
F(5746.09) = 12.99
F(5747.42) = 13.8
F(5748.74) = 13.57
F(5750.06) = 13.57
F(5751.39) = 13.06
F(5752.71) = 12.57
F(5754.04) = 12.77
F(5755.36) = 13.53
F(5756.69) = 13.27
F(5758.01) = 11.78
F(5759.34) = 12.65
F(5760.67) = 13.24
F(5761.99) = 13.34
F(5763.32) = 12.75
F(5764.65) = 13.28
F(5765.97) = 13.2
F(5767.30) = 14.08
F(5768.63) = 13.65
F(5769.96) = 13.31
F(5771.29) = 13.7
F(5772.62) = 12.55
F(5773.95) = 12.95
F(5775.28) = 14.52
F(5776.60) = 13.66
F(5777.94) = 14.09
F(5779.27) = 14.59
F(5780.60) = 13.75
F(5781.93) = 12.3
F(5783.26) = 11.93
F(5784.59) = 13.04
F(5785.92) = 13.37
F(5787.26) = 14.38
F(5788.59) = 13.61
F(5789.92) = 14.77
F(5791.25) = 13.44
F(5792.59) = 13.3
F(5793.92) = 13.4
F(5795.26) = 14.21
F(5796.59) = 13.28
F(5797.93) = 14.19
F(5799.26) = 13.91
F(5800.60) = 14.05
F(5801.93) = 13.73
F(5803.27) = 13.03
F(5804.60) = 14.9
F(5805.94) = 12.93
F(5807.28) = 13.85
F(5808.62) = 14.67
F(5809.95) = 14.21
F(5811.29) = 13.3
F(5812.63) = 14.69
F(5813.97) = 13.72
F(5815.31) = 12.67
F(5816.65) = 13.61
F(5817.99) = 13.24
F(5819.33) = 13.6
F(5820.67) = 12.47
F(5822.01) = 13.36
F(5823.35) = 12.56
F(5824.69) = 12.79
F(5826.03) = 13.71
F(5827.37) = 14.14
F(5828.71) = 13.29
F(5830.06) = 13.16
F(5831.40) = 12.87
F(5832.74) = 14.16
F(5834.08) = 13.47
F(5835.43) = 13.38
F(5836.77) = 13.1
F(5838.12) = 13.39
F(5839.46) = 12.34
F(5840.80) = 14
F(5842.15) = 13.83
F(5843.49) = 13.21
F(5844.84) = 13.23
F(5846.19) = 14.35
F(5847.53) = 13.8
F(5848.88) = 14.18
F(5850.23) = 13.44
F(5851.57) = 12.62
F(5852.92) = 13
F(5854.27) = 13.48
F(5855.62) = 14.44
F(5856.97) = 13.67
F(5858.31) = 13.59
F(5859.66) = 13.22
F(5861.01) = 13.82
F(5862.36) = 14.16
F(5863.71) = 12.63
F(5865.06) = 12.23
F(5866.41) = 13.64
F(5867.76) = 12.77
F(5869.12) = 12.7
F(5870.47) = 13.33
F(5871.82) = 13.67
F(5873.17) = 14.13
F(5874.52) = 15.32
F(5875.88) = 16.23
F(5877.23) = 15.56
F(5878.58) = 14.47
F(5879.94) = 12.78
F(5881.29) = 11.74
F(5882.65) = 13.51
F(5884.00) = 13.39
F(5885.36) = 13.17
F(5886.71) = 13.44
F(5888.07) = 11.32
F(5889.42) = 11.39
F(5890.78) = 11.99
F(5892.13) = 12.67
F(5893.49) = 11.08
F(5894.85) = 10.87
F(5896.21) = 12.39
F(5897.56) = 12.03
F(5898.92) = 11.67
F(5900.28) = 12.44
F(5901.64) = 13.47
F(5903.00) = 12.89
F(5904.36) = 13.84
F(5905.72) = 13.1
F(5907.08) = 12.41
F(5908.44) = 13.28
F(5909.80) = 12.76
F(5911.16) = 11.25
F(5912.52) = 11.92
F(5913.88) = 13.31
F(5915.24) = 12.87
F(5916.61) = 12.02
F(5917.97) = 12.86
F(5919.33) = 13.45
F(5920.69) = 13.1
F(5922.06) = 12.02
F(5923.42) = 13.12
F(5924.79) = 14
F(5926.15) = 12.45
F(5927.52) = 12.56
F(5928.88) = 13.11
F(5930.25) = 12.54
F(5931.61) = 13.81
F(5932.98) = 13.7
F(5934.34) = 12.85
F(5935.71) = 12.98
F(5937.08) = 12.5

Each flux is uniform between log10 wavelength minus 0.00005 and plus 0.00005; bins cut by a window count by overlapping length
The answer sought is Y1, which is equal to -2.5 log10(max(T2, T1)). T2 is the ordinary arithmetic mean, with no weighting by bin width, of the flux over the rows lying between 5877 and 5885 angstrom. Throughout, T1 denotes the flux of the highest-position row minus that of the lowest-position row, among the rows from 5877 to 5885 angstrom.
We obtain -2.83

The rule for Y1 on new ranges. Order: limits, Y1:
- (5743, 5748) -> -2.84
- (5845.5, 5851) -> -2.86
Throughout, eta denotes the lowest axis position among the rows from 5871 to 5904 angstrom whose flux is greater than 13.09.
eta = 5871.82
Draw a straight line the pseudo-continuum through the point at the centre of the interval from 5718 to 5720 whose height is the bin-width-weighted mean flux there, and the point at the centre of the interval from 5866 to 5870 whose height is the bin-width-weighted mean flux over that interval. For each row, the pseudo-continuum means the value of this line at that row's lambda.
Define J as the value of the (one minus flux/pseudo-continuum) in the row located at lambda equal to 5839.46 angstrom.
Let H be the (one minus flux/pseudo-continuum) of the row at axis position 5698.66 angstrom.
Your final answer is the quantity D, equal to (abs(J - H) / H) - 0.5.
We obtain -4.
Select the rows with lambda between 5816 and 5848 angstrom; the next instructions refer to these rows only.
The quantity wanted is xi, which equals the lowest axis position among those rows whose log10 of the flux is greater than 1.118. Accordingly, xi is 5816.65 angstrom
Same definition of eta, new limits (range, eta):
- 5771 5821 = 5771.29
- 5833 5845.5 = 5834.08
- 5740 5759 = 5740.80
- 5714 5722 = 5714.43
